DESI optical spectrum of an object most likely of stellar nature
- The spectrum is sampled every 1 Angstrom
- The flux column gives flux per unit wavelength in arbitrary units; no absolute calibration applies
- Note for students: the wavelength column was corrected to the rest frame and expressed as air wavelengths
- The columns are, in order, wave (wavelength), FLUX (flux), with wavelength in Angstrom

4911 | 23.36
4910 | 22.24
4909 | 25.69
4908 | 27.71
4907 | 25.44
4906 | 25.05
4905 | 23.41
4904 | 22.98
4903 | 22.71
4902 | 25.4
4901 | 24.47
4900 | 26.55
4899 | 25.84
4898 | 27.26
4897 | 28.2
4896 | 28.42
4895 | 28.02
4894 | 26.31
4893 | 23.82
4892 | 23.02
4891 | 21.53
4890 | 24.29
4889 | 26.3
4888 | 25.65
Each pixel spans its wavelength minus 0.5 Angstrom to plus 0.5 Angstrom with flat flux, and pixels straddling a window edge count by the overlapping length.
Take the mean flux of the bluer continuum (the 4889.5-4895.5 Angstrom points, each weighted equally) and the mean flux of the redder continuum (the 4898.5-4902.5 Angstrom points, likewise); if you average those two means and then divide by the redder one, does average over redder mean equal 0.98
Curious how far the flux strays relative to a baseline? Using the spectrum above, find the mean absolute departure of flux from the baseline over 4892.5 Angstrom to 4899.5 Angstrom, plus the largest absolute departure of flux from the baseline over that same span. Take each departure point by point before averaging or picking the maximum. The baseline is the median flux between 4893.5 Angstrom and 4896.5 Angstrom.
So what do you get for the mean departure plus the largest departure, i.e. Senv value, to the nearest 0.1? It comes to 5.5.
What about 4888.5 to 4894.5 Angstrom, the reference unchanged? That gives 10.3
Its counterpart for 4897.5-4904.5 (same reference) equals 8.3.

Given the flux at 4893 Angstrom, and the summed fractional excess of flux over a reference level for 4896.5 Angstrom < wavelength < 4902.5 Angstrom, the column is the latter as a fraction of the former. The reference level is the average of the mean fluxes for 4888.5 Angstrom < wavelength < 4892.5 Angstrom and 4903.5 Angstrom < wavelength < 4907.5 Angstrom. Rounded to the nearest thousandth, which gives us 0.024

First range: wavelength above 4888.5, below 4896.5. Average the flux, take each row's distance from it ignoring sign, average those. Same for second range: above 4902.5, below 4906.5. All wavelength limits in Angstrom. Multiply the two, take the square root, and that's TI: 1.24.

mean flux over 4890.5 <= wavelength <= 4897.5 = 25.6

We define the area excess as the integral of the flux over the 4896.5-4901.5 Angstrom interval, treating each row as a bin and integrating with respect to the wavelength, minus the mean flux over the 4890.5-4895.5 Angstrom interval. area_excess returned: 108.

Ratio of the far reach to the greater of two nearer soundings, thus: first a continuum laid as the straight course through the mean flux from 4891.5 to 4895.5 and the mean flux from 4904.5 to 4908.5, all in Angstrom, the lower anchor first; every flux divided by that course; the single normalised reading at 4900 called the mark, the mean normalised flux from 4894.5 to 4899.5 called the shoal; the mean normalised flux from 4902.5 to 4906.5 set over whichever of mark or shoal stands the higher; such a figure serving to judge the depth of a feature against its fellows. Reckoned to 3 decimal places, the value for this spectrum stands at 0.852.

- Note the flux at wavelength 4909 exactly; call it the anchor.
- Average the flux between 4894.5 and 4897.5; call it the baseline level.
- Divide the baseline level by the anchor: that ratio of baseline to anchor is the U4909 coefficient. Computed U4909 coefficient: 1.10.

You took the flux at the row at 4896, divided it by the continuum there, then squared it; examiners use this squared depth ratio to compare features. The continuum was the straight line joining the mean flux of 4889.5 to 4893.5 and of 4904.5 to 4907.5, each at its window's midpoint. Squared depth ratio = 1.4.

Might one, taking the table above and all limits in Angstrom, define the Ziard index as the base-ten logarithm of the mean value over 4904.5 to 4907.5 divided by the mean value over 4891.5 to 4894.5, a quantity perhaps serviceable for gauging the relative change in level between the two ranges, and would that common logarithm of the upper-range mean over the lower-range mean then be 0.004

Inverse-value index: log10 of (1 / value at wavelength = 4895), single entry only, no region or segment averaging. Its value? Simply -1.45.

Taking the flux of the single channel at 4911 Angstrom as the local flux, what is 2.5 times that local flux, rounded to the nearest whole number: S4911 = 58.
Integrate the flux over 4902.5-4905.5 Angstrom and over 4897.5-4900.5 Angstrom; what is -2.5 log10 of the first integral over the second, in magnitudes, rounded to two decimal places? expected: 0.15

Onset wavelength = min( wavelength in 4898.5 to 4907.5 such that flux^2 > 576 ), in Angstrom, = 4899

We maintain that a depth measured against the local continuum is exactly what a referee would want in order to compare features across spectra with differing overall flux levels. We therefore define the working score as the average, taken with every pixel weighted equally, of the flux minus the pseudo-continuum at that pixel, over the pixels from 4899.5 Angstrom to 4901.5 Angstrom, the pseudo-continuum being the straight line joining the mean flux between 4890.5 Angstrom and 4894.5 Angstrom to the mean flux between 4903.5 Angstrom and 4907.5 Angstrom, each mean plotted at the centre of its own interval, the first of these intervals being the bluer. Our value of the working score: 1.5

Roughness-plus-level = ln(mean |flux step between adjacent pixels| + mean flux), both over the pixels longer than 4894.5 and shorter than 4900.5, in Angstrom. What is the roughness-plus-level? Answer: 3.34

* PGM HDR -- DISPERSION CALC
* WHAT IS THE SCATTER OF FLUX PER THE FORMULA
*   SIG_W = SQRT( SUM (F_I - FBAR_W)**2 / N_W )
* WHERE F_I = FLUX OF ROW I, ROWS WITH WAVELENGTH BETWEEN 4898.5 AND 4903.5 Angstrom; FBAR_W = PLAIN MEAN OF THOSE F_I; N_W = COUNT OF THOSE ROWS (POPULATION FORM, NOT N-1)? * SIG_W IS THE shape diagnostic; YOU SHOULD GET 1.33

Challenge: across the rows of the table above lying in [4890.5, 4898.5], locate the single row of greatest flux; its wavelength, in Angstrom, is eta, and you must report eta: 4896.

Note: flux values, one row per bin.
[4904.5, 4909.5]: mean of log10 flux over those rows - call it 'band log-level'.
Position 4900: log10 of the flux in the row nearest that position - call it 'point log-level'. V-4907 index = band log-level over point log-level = 0.99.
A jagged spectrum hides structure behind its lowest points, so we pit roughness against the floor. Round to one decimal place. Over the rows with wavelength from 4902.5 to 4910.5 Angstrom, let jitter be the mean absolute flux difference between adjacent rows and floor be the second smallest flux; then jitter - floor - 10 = -31.2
